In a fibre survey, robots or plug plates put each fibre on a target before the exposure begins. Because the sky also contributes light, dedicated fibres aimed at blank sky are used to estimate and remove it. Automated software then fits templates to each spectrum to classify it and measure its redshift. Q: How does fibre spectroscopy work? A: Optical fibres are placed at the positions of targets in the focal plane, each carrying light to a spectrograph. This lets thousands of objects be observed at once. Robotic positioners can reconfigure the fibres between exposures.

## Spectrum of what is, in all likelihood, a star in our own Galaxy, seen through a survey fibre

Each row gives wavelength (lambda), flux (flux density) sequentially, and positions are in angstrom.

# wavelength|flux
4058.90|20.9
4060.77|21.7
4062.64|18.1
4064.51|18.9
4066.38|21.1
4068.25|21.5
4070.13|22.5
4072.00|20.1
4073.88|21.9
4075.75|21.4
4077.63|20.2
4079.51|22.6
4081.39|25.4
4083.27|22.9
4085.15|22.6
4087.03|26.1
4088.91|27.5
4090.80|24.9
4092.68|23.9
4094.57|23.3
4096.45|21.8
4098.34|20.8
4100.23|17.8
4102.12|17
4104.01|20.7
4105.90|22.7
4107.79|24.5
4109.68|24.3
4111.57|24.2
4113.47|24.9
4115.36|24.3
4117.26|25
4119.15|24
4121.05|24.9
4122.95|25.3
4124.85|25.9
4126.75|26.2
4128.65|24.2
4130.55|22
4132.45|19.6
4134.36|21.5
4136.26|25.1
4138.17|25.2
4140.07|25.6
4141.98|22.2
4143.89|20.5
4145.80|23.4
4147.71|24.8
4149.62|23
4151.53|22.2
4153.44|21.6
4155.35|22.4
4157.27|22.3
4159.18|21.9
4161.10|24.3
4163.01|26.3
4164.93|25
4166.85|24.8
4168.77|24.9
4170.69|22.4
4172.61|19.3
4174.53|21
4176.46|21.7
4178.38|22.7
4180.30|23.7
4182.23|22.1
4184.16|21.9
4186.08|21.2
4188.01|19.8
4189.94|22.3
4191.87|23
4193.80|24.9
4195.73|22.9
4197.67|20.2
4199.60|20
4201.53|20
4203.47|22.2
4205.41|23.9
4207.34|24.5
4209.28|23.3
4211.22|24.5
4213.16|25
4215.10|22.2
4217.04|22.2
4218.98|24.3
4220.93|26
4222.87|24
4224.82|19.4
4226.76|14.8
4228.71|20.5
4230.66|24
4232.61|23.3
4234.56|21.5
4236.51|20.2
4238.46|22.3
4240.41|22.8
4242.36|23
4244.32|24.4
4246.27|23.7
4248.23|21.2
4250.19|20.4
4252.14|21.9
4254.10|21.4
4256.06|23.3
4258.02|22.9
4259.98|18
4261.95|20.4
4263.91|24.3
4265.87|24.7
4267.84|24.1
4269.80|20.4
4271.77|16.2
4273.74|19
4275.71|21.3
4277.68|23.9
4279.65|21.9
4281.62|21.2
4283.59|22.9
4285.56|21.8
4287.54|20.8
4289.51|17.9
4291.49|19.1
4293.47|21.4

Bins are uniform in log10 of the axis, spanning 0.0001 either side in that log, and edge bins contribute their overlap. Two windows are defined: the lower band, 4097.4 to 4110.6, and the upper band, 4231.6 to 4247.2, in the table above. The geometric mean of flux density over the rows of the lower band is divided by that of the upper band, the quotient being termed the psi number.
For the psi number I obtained 0.93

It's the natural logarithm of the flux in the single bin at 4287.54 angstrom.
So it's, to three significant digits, 3.03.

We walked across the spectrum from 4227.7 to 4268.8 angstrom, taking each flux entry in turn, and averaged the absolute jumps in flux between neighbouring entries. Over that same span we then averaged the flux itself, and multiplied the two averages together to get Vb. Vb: 36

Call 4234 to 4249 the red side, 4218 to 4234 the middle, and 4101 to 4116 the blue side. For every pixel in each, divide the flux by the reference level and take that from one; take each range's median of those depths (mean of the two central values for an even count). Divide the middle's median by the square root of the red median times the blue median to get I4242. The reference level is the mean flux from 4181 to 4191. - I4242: -1.3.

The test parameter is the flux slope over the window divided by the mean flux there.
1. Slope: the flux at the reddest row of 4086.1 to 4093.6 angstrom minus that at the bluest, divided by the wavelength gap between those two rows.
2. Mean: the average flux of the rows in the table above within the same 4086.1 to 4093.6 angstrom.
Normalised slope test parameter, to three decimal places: -0.015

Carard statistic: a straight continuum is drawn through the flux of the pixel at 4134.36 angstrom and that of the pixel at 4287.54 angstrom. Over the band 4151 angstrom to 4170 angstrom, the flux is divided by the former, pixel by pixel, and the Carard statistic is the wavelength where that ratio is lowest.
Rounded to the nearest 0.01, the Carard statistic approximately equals 4153.44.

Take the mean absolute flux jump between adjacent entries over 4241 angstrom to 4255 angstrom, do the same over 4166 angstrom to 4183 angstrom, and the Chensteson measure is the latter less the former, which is 0.2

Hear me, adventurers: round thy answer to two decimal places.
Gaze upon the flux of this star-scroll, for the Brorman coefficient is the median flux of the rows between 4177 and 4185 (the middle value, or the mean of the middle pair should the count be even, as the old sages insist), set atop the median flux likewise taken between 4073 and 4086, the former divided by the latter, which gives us 0.99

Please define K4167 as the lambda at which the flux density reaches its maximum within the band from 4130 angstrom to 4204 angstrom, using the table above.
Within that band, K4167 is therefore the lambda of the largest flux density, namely 4163.01 angstrom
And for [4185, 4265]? 4220.93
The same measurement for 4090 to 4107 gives 4090.80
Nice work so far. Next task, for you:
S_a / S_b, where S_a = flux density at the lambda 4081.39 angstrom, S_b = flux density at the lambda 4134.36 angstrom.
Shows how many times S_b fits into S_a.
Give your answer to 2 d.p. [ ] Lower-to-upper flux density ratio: 1.18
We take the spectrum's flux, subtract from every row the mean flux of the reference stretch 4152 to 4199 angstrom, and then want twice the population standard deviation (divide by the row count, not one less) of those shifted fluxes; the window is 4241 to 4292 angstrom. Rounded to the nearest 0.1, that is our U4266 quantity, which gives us 4.4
